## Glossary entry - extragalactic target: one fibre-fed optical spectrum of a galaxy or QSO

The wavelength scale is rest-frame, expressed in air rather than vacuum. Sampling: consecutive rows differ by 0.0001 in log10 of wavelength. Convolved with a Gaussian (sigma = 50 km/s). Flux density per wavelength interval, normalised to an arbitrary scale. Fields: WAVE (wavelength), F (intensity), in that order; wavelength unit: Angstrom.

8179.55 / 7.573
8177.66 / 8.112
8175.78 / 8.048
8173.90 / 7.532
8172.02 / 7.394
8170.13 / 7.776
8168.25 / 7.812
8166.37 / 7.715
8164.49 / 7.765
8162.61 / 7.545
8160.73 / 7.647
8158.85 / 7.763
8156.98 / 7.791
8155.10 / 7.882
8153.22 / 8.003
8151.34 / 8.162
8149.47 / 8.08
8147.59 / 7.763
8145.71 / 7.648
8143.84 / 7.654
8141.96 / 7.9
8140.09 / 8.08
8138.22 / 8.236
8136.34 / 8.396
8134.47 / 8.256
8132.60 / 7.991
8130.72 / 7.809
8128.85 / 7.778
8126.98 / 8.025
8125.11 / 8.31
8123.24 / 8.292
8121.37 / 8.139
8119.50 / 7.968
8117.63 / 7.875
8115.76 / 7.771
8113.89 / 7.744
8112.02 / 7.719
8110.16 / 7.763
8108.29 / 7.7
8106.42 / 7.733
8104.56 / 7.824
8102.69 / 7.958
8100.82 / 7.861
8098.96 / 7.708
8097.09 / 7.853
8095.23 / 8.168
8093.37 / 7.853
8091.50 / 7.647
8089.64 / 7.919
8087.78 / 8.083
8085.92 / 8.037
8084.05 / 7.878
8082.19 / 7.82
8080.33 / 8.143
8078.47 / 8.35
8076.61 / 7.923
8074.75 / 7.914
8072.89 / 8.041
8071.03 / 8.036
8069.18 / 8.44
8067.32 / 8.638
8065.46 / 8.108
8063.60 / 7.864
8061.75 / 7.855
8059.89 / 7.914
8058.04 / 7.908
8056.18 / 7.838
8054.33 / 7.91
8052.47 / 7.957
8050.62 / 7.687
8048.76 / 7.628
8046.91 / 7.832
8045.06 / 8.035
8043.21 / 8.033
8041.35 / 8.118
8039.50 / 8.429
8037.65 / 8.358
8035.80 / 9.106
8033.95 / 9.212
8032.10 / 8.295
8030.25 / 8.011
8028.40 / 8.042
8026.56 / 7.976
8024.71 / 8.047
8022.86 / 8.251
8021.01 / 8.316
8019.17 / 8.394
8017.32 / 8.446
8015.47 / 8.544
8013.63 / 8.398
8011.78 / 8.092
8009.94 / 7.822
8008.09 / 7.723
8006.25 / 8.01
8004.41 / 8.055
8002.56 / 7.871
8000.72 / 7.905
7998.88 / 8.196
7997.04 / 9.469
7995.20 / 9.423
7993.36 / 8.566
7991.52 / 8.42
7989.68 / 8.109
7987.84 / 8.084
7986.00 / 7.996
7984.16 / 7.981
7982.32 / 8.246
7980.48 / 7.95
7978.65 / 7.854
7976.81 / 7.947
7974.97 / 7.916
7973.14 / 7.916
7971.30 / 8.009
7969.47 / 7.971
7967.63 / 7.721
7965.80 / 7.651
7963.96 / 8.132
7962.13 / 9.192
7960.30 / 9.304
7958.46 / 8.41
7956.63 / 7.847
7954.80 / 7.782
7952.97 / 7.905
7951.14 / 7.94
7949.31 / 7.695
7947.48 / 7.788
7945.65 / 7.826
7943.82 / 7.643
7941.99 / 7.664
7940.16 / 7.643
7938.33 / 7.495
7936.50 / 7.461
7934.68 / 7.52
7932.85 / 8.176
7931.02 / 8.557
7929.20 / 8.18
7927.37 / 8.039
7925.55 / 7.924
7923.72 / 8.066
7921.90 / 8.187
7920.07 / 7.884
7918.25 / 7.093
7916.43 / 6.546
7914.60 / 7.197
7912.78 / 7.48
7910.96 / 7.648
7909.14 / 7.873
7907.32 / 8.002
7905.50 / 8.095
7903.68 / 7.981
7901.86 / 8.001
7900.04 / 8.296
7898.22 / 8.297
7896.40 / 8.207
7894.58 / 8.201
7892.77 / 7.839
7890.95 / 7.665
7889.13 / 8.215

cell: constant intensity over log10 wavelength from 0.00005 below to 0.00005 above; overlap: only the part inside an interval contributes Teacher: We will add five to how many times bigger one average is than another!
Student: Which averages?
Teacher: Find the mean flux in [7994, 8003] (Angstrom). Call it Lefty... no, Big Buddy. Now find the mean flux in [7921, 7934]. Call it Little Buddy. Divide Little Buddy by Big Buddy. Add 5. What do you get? 5.95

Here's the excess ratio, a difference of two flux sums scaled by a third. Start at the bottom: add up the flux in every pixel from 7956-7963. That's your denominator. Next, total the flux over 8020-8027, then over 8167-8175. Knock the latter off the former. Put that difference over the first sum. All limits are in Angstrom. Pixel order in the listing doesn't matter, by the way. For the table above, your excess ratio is 0.060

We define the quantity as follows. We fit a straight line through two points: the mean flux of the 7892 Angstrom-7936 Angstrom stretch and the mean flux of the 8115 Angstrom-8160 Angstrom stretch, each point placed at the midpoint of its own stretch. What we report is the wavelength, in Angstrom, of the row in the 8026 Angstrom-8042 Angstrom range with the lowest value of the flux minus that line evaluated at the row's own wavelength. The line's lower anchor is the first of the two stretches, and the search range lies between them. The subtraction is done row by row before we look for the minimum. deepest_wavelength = 8026.56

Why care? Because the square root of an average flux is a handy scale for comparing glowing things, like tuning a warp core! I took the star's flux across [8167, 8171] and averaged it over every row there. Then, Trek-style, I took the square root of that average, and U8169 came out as 2.79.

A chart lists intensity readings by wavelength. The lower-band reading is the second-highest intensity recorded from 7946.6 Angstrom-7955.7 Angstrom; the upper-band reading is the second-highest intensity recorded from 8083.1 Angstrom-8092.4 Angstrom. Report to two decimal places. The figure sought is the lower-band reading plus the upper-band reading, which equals 15.94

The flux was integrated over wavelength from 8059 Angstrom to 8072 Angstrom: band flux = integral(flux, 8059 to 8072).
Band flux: 106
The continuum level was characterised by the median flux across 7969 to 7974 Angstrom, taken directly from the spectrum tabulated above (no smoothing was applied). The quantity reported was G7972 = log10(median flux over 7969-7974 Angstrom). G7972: 0.902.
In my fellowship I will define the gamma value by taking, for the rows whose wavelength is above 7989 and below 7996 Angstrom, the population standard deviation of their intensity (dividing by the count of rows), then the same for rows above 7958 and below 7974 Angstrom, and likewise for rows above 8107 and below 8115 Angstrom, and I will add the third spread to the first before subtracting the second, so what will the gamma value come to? -0.06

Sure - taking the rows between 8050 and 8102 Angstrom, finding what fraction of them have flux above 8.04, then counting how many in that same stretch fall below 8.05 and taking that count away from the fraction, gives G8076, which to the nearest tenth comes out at -20.7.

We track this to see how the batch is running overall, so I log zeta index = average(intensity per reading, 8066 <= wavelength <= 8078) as 8.17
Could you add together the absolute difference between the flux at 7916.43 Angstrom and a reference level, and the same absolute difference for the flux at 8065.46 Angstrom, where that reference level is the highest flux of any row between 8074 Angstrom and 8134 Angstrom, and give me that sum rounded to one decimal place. 2.0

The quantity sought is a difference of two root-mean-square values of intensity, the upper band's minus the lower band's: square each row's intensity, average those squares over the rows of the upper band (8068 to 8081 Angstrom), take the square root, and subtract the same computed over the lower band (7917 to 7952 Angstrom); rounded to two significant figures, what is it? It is 0.29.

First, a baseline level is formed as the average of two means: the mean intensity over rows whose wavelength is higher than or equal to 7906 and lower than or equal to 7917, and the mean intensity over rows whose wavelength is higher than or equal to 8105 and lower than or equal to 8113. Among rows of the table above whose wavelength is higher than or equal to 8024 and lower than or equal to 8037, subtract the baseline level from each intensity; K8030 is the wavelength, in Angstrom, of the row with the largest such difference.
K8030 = 8033.95 Angstrom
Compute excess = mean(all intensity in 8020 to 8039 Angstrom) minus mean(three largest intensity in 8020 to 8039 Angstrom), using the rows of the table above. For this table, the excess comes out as -0.53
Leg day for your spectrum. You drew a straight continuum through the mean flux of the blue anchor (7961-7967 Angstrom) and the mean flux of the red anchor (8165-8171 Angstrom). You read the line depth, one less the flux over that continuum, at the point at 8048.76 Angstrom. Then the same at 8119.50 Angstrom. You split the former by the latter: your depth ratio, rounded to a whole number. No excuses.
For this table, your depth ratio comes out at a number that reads -7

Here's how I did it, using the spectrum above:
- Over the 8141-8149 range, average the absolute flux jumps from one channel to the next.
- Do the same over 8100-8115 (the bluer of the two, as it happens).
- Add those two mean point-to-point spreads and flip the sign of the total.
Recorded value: -0.19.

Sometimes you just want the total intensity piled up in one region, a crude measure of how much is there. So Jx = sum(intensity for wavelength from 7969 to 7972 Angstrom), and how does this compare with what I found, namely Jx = 16.0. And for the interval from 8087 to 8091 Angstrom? 16.0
